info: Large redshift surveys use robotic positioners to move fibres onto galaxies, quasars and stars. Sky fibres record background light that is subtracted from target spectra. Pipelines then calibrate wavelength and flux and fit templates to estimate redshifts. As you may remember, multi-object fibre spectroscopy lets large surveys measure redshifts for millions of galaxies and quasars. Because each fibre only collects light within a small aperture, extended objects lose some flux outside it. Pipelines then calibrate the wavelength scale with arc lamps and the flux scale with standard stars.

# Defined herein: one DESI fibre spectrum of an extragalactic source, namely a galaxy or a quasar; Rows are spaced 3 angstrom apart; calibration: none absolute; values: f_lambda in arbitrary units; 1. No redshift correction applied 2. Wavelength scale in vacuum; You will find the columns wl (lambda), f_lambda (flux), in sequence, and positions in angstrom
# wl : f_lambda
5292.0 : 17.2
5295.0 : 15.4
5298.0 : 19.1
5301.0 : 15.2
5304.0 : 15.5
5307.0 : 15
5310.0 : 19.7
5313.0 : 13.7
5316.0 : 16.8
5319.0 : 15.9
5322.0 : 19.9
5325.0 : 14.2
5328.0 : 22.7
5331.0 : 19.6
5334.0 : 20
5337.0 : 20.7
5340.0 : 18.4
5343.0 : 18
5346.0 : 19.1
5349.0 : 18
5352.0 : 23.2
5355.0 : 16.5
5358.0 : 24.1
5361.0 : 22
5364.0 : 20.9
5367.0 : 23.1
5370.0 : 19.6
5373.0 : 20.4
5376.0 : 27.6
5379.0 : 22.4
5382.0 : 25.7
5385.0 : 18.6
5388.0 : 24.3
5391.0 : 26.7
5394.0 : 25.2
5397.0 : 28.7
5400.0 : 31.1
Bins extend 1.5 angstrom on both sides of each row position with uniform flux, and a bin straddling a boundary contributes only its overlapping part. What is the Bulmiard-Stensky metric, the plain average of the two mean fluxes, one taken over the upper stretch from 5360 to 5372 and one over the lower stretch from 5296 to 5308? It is 18.8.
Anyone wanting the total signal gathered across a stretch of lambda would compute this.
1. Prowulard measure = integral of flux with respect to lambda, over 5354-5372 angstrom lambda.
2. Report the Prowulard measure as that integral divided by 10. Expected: 38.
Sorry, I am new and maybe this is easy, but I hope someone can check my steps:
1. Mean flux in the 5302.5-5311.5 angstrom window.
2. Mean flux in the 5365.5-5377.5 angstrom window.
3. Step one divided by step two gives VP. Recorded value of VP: 0.74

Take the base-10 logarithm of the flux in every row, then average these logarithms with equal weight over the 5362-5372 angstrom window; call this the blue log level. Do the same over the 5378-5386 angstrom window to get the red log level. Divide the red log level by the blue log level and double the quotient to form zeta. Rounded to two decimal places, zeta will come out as 2.03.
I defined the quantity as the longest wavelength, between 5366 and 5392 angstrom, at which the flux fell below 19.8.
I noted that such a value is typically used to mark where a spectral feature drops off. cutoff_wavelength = 5385.0 angstrom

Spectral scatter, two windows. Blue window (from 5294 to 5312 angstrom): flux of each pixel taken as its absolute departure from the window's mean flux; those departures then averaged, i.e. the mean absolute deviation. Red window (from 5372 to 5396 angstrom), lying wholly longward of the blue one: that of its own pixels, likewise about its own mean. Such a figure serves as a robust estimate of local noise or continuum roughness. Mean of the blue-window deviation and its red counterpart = 2.19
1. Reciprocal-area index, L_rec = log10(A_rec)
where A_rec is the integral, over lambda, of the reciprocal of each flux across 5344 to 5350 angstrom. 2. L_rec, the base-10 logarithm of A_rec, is -0.5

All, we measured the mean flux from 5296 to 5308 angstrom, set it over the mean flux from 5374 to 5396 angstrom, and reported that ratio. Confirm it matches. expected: 0.67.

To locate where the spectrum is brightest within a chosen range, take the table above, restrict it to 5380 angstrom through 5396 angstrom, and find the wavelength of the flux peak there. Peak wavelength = 5391.0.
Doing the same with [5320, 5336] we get 5328.0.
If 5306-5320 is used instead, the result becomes 5310.0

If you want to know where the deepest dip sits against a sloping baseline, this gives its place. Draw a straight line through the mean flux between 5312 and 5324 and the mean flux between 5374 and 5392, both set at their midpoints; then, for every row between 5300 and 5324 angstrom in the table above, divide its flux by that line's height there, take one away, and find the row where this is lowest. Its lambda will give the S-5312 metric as 5313.0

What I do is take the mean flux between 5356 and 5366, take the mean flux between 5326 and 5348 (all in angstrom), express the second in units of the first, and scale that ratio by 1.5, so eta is 1.33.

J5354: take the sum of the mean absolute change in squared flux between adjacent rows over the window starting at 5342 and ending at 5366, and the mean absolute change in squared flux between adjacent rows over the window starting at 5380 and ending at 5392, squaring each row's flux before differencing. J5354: 372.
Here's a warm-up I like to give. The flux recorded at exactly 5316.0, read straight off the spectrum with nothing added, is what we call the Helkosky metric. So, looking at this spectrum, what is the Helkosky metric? 16.8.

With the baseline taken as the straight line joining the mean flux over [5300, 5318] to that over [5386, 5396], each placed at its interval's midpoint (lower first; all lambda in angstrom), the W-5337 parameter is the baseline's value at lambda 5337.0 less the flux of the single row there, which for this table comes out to -1.5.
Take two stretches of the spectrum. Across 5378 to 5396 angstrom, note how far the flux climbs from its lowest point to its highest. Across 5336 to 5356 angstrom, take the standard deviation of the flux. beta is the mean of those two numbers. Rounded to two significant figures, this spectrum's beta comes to 5.1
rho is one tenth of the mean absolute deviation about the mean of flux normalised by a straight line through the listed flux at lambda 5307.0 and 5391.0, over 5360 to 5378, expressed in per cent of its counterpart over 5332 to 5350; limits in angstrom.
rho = 12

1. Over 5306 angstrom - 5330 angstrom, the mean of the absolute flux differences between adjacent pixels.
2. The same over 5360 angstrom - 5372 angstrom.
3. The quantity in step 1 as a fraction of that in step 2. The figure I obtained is 2.1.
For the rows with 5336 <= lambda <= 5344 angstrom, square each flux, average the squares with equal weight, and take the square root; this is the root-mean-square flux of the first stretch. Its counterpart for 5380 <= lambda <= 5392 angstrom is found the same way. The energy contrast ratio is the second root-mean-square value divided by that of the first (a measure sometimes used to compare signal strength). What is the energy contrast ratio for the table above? 1.26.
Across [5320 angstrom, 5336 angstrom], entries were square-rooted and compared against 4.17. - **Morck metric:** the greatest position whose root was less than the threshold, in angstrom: 5325.0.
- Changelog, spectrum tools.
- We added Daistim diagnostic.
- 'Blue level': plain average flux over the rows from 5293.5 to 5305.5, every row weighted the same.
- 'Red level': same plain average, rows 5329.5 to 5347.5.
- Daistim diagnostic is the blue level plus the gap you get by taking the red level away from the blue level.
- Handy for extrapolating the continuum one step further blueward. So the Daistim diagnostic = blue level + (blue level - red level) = 13.3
